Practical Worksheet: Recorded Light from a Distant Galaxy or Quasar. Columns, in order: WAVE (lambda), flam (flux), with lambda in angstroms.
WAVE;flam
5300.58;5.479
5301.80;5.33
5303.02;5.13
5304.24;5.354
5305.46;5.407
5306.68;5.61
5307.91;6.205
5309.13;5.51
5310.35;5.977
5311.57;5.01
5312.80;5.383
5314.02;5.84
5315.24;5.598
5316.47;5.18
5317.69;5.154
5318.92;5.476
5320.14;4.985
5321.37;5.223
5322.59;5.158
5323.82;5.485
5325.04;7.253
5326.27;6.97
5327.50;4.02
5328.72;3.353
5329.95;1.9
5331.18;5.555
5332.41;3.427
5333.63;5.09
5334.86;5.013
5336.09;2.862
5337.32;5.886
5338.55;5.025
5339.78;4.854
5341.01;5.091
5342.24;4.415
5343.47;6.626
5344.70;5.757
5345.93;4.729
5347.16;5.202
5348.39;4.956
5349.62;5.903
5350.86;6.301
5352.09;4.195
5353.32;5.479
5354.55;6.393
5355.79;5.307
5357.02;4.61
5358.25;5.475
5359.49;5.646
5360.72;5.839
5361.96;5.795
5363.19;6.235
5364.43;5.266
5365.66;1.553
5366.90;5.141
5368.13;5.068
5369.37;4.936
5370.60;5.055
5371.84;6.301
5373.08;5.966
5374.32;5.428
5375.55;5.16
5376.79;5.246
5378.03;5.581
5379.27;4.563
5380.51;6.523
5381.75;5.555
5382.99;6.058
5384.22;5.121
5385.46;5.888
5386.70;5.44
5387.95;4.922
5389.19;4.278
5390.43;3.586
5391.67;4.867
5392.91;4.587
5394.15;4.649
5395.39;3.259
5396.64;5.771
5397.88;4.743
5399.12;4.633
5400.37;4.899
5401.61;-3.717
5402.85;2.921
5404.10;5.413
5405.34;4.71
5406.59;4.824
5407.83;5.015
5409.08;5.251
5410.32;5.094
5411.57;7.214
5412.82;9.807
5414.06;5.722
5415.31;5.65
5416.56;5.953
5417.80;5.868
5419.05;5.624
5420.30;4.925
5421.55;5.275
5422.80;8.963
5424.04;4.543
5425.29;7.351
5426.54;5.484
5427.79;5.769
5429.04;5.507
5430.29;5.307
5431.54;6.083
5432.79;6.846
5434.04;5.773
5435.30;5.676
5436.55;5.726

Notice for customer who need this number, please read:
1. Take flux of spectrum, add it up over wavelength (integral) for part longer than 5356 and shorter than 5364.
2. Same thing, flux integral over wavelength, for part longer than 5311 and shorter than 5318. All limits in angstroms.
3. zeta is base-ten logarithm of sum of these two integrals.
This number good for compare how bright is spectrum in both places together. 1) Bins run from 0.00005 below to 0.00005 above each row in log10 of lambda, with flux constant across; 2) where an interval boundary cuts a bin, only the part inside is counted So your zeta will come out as 1.91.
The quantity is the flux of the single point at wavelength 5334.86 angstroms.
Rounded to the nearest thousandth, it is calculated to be 5.013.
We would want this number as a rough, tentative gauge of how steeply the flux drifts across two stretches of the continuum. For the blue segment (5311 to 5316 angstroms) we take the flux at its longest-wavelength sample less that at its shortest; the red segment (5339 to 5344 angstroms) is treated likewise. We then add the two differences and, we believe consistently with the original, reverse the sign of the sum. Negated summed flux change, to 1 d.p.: -2.4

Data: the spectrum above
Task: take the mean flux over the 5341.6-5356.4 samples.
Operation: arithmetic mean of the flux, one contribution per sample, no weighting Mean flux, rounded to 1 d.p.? 5.4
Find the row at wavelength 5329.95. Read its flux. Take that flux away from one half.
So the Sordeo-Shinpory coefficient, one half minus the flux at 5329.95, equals -1.4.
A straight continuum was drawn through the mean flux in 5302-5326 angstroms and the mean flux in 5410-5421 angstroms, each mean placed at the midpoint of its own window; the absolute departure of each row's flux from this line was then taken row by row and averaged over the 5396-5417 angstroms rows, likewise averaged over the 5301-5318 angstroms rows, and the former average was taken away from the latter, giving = -1.5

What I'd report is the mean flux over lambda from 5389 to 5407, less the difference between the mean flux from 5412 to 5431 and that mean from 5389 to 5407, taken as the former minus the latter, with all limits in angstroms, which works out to 1.8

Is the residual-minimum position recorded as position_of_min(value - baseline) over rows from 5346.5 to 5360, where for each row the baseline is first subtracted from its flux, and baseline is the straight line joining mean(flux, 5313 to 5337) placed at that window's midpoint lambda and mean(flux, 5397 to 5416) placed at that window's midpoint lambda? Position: 5352.09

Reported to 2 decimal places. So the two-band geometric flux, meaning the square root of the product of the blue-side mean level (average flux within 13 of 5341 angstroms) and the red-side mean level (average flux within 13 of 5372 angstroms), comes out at 5.08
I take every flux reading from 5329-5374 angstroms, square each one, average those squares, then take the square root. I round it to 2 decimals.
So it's 5.20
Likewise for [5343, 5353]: 5.51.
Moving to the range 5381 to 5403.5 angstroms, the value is 4.80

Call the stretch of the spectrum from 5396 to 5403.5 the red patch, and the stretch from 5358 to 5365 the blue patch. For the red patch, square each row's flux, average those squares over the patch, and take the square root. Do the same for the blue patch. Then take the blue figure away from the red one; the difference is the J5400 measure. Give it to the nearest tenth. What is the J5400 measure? -1.2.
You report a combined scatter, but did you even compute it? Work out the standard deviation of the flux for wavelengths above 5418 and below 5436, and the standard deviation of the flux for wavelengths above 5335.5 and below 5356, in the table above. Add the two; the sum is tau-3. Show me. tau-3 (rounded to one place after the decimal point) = 2.0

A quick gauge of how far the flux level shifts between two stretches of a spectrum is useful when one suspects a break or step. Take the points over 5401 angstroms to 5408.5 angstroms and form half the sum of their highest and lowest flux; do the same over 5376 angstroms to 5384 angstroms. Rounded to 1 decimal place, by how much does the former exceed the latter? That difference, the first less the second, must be -4.7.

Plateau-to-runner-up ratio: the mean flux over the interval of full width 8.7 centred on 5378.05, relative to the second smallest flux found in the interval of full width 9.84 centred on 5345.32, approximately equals 1.15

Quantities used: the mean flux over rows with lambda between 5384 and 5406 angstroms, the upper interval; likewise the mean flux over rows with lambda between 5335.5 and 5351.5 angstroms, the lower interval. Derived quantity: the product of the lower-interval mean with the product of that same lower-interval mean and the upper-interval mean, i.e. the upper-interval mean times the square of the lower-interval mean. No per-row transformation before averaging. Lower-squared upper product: 114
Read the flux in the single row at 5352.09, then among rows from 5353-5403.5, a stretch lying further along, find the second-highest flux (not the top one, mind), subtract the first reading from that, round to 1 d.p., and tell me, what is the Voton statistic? 2.2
